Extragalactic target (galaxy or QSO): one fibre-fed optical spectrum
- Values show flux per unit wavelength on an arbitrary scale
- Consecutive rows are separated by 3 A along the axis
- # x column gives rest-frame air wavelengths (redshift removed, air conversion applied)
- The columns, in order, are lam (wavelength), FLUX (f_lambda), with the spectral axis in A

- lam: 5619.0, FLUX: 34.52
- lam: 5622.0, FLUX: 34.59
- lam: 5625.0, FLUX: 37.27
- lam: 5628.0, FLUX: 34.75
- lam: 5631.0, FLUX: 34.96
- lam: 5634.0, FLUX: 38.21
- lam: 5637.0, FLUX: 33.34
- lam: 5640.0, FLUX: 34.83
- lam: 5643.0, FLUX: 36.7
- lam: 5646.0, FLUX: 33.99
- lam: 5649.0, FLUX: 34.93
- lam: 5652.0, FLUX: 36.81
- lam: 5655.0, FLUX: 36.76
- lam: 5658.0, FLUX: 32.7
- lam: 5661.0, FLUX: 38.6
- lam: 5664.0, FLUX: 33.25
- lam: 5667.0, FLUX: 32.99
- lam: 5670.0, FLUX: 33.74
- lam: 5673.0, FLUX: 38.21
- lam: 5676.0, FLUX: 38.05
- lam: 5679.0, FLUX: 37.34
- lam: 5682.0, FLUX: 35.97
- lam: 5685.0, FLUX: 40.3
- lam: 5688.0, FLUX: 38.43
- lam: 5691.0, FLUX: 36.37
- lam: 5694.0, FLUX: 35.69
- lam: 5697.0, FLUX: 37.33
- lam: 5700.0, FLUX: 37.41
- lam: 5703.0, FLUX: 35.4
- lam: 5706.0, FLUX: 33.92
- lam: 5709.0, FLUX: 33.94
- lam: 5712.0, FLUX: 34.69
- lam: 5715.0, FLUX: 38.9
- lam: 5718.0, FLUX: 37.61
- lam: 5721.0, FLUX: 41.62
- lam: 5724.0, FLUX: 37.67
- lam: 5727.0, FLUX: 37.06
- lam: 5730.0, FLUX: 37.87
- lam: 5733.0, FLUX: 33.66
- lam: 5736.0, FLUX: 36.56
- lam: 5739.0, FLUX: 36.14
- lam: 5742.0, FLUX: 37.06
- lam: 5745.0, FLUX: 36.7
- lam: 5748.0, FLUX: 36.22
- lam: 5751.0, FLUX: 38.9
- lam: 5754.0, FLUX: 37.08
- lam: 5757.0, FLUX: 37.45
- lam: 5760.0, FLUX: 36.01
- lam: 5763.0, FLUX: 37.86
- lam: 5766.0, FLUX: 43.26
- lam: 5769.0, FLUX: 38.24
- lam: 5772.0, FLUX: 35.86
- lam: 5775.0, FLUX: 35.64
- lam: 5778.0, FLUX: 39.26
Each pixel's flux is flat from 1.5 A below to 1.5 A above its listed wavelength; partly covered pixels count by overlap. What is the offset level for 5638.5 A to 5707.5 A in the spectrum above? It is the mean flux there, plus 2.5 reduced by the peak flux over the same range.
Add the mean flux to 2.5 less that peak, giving -1.7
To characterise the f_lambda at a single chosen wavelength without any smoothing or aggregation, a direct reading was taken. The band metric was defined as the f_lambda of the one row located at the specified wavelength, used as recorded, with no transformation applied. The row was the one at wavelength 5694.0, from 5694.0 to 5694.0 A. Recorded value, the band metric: 35.69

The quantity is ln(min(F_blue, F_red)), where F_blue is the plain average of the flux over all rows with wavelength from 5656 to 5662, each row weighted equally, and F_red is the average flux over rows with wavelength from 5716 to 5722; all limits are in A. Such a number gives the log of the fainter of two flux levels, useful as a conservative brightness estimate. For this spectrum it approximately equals 3.57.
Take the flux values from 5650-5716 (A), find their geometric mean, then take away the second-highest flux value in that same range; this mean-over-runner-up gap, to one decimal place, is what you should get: -2.7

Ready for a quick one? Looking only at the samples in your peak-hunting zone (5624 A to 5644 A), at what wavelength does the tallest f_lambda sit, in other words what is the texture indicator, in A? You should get 5634.0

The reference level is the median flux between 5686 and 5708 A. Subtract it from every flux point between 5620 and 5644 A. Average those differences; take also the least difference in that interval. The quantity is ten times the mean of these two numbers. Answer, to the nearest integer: -19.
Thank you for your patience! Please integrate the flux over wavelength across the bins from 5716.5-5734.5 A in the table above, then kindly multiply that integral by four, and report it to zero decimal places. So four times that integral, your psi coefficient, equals 2706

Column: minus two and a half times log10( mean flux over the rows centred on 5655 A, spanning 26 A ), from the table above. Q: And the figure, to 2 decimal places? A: -3.87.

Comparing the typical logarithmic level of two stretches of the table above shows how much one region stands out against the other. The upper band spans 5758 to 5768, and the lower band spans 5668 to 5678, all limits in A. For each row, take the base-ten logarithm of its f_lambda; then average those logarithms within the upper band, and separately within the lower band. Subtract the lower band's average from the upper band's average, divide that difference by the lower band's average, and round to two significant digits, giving 0.017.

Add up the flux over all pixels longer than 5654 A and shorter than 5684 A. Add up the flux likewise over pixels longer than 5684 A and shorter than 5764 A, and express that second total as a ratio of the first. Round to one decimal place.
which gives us 2.8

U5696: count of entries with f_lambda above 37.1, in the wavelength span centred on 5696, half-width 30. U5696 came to 11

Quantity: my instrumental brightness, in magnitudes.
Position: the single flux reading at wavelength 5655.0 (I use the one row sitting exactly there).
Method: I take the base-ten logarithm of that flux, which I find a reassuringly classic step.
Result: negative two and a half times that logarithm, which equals -3.91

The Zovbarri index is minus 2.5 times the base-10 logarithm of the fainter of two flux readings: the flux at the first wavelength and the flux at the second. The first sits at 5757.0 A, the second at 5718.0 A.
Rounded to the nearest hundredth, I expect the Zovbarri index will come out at -3.93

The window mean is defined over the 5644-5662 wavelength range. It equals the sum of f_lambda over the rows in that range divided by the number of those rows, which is 35.6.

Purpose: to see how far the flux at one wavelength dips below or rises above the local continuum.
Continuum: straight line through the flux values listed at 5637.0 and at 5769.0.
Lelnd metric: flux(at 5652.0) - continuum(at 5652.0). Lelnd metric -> 2.9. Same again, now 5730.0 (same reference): 1.1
